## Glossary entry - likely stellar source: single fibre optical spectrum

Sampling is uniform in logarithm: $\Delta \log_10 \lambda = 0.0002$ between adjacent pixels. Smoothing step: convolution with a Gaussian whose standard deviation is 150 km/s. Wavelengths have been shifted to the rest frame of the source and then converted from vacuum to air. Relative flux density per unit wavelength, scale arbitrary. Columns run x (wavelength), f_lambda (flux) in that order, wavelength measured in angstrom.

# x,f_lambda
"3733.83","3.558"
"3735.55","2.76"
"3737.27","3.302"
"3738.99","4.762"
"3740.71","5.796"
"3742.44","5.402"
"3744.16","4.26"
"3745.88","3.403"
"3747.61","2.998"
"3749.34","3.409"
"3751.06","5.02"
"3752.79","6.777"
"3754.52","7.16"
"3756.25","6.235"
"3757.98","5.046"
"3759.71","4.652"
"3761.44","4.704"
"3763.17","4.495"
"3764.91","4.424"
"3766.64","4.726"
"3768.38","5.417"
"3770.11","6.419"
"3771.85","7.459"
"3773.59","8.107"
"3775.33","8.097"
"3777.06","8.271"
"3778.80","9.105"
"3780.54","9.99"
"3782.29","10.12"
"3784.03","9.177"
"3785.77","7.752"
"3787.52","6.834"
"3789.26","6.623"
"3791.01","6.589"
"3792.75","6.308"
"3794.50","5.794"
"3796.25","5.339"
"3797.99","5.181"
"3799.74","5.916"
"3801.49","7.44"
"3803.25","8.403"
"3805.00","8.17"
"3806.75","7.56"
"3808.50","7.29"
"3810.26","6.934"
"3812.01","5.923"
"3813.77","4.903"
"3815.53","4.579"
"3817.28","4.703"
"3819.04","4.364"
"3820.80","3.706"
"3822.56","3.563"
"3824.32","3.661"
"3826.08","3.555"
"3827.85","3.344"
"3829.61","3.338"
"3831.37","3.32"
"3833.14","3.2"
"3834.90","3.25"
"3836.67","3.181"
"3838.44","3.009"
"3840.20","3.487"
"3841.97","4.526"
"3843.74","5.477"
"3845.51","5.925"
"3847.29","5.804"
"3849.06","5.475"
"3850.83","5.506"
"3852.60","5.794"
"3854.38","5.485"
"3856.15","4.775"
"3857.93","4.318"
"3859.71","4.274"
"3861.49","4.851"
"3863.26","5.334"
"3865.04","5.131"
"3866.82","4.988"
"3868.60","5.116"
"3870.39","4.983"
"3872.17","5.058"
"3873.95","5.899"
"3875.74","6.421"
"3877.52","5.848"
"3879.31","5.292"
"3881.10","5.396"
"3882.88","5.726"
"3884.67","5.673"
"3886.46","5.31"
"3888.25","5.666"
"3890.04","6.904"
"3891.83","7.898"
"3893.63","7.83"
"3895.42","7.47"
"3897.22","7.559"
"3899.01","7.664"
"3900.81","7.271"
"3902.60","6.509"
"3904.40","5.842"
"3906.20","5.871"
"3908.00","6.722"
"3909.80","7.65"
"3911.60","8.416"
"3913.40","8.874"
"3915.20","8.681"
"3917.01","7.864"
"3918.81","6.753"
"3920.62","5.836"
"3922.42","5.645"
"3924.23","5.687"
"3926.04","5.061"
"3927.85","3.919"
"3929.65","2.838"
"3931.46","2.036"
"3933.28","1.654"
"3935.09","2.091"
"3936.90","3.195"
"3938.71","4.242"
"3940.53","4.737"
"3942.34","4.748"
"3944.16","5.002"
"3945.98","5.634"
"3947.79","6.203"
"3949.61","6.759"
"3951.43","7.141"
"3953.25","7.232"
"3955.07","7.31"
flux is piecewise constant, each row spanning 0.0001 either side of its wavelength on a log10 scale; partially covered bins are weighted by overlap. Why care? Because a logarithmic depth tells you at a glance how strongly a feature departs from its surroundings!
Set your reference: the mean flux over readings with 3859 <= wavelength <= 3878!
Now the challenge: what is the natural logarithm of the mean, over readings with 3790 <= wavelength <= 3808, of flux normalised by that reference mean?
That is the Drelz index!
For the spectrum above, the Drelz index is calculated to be 0.24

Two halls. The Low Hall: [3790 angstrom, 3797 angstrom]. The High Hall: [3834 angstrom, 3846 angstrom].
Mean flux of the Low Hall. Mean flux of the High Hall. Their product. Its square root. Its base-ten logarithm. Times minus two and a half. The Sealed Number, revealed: -1.74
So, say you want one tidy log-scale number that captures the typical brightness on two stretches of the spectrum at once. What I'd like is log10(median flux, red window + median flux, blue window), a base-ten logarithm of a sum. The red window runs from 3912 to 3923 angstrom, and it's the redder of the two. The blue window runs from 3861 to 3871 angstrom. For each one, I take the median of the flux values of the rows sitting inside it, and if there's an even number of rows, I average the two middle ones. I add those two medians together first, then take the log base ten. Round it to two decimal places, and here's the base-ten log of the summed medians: 1.09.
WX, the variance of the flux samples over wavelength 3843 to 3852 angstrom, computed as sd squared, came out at 0.04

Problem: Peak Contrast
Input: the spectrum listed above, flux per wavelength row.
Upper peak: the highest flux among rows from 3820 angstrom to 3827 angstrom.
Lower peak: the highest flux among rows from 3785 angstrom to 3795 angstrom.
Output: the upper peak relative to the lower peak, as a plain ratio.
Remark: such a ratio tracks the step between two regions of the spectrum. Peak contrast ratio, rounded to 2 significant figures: 0.48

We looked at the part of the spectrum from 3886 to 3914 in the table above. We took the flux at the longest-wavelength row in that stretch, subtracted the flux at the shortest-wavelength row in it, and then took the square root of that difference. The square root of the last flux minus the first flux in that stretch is 1.9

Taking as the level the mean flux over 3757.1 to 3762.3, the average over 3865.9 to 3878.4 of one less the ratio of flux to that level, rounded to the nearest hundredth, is -0.14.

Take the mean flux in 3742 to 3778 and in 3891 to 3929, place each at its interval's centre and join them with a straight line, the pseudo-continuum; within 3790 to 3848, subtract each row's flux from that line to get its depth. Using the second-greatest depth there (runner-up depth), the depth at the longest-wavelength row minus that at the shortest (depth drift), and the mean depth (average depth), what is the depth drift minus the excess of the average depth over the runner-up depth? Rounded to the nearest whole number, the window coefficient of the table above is 3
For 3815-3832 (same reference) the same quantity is 2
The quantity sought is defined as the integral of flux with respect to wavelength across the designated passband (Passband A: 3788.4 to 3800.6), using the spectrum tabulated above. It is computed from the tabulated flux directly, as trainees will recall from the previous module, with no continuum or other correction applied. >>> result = 73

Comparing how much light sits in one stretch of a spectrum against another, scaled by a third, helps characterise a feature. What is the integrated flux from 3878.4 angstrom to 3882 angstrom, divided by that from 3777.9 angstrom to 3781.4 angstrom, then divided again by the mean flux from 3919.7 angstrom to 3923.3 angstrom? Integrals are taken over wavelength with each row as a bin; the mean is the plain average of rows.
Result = 0.100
